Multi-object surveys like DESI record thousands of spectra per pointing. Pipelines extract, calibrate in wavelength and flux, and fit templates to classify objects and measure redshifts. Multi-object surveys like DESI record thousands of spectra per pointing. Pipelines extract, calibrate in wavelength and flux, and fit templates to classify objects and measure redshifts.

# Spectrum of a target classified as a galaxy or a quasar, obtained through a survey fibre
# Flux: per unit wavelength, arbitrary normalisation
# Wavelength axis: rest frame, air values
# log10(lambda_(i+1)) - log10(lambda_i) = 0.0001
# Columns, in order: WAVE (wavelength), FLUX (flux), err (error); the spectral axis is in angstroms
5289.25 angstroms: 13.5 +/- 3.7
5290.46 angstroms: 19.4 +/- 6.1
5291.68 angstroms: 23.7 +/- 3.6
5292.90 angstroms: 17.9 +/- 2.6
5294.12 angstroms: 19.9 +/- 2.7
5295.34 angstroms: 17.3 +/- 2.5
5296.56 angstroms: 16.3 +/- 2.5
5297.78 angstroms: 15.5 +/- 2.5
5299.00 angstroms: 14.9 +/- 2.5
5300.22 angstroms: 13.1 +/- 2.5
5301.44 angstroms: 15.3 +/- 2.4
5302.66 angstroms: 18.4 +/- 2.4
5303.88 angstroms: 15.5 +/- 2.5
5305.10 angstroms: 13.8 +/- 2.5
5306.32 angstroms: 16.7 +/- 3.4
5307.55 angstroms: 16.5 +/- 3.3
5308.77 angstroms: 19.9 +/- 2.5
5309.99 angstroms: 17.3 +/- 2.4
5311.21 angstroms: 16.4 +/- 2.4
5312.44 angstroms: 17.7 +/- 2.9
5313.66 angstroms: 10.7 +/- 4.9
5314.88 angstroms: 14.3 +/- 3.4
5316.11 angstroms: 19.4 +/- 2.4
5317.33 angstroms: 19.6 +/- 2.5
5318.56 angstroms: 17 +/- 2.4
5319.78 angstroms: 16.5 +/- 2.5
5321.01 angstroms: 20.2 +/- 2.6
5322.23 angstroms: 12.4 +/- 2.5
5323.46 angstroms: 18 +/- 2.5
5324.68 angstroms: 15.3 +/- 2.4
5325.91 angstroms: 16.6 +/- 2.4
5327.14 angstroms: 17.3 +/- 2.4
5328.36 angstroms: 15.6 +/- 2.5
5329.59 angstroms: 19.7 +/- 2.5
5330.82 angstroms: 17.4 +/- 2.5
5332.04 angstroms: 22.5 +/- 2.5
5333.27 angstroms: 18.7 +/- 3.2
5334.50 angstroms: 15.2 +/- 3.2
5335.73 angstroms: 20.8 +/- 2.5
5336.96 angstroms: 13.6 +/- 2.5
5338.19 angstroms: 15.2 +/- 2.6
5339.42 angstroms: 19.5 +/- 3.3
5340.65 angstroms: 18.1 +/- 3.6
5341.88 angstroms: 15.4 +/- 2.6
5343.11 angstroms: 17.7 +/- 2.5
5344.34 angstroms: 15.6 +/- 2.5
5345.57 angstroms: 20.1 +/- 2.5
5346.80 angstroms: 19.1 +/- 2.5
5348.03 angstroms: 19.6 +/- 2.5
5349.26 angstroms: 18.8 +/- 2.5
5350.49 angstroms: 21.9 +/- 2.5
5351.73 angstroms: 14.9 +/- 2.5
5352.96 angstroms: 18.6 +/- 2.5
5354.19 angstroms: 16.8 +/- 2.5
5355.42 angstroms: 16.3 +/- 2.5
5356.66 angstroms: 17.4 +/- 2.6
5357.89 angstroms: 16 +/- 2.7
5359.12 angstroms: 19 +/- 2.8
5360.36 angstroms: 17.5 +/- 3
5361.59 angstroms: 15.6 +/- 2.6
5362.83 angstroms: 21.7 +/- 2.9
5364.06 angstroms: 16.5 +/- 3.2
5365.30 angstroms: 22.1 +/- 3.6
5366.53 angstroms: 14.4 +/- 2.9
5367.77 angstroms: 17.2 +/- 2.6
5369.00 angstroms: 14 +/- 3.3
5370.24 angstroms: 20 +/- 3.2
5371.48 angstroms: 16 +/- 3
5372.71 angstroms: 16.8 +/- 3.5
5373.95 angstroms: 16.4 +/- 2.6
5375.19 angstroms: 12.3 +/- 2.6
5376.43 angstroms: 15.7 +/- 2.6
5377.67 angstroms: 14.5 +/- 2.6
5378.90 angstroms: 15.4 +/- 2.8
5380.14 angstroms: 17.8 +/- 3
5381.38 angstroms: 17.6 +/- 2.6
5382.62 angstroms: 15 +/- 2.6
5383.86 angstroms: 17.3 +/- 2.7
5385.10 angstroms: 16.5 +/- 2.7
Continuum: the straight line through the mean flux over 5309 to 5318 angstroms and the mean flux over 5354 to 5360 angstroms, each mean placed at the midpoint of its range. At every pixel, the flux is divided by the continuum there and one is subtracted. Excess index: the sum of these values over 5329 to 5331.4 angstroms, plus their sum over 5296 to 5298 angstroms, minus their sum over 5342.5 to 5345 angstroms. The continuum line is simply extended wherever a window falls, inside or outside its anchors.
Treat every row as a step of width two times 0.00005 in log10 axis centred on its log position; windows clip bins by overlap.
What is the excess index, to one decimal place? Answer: 0.2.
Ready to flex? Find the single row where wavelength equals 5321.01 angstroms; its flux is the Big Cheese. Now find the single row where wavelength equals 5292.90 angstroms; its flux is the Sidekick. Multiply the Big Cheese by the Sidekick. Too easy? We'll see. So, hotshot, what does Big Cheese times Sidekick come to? 362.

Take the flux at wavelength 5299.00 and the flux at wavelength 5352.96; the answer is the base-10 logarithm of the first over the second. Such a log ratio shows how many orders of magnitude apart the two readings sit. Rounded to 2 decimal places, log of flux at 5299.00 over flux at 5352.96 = -0.10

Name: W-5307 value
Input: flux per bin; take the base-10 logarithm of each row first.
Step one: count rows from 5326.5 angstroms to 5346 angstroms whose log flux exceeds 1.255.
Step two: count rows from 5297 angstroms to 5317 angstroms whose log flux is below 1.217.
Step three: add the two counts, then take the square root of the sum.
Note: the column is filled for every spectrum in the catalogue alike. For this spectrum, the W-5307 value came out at 4.00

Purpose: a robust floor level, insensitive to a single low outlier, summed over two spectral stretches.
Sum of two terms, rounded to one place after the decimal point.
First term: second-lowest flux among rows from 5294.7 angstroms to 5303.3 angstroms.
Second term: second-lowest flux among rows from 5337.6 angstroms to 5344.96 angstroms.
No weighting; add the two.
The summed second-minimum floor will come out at 30.3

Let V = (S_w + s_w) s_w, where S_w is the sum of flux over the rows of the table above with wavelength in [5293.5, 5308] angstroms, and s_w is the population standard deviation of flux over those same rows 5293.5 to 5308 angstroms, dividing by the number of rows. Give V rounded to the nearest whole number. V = 351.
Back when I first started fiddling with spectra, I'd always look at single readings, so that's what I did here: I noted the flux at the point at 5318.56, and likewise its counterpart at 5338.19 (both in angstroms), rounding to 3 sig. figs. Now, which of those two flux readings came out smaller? 15.2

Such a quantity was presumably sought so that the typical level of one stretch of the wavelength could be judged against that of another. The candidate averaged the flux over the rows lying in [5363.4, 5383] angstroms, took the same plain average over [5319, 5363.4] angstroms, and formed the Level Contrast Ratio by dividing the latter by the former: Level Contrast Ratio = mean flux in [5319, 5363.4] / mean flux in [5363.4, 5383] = 1.08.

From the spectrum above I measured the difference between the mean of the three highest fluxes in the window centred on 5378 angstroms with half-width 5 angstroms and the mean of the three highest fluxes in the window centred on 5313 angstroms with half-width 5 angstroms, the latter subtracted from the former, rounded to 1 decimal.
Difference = -2.4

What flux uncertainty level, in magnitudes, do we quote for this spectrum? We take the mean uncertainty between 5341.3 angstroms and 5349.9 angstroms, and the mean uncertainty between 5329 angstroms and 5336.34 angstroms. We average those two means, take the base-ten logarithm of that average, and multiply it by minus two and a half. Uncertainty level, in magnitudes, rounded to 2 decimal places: -1.05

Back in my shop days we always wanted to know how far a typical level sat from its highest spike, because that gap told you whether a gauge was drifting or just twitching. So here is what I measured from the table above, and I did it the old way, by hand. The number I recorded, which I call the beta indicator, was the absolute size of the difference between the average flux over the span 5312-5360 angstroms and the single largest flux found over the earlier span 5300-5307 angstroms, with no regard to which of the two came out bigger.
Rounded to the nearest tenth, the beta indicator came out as 1.0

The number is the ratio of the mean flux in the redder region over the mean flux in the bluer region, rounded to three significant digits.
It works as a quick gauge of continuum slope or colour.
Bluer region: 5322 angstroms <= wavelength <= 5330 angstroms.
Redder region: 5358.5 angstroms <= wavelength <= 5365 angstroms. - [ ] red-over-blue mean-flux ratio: 1.10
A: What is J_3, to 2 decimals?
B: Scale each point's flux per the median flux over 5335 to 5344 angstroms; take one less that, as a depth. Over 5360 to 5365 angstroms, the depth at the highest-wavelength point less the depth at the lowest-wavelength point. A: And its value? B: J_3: 0.06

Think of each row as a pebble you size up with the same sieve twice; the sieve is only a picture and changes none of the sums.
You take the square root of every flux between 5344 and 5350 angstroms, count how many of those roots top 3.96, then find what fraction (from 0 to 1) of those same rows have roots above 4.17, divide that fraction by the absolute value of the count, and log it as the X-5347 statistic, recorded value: 0.20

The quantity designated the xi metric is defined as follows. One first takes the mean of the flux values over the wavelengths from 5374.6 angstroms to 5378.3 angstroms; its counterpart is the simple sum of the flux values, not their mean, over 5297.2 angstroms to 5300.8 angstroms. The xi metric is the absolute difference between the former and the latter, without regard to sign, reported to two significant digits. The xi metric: 29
